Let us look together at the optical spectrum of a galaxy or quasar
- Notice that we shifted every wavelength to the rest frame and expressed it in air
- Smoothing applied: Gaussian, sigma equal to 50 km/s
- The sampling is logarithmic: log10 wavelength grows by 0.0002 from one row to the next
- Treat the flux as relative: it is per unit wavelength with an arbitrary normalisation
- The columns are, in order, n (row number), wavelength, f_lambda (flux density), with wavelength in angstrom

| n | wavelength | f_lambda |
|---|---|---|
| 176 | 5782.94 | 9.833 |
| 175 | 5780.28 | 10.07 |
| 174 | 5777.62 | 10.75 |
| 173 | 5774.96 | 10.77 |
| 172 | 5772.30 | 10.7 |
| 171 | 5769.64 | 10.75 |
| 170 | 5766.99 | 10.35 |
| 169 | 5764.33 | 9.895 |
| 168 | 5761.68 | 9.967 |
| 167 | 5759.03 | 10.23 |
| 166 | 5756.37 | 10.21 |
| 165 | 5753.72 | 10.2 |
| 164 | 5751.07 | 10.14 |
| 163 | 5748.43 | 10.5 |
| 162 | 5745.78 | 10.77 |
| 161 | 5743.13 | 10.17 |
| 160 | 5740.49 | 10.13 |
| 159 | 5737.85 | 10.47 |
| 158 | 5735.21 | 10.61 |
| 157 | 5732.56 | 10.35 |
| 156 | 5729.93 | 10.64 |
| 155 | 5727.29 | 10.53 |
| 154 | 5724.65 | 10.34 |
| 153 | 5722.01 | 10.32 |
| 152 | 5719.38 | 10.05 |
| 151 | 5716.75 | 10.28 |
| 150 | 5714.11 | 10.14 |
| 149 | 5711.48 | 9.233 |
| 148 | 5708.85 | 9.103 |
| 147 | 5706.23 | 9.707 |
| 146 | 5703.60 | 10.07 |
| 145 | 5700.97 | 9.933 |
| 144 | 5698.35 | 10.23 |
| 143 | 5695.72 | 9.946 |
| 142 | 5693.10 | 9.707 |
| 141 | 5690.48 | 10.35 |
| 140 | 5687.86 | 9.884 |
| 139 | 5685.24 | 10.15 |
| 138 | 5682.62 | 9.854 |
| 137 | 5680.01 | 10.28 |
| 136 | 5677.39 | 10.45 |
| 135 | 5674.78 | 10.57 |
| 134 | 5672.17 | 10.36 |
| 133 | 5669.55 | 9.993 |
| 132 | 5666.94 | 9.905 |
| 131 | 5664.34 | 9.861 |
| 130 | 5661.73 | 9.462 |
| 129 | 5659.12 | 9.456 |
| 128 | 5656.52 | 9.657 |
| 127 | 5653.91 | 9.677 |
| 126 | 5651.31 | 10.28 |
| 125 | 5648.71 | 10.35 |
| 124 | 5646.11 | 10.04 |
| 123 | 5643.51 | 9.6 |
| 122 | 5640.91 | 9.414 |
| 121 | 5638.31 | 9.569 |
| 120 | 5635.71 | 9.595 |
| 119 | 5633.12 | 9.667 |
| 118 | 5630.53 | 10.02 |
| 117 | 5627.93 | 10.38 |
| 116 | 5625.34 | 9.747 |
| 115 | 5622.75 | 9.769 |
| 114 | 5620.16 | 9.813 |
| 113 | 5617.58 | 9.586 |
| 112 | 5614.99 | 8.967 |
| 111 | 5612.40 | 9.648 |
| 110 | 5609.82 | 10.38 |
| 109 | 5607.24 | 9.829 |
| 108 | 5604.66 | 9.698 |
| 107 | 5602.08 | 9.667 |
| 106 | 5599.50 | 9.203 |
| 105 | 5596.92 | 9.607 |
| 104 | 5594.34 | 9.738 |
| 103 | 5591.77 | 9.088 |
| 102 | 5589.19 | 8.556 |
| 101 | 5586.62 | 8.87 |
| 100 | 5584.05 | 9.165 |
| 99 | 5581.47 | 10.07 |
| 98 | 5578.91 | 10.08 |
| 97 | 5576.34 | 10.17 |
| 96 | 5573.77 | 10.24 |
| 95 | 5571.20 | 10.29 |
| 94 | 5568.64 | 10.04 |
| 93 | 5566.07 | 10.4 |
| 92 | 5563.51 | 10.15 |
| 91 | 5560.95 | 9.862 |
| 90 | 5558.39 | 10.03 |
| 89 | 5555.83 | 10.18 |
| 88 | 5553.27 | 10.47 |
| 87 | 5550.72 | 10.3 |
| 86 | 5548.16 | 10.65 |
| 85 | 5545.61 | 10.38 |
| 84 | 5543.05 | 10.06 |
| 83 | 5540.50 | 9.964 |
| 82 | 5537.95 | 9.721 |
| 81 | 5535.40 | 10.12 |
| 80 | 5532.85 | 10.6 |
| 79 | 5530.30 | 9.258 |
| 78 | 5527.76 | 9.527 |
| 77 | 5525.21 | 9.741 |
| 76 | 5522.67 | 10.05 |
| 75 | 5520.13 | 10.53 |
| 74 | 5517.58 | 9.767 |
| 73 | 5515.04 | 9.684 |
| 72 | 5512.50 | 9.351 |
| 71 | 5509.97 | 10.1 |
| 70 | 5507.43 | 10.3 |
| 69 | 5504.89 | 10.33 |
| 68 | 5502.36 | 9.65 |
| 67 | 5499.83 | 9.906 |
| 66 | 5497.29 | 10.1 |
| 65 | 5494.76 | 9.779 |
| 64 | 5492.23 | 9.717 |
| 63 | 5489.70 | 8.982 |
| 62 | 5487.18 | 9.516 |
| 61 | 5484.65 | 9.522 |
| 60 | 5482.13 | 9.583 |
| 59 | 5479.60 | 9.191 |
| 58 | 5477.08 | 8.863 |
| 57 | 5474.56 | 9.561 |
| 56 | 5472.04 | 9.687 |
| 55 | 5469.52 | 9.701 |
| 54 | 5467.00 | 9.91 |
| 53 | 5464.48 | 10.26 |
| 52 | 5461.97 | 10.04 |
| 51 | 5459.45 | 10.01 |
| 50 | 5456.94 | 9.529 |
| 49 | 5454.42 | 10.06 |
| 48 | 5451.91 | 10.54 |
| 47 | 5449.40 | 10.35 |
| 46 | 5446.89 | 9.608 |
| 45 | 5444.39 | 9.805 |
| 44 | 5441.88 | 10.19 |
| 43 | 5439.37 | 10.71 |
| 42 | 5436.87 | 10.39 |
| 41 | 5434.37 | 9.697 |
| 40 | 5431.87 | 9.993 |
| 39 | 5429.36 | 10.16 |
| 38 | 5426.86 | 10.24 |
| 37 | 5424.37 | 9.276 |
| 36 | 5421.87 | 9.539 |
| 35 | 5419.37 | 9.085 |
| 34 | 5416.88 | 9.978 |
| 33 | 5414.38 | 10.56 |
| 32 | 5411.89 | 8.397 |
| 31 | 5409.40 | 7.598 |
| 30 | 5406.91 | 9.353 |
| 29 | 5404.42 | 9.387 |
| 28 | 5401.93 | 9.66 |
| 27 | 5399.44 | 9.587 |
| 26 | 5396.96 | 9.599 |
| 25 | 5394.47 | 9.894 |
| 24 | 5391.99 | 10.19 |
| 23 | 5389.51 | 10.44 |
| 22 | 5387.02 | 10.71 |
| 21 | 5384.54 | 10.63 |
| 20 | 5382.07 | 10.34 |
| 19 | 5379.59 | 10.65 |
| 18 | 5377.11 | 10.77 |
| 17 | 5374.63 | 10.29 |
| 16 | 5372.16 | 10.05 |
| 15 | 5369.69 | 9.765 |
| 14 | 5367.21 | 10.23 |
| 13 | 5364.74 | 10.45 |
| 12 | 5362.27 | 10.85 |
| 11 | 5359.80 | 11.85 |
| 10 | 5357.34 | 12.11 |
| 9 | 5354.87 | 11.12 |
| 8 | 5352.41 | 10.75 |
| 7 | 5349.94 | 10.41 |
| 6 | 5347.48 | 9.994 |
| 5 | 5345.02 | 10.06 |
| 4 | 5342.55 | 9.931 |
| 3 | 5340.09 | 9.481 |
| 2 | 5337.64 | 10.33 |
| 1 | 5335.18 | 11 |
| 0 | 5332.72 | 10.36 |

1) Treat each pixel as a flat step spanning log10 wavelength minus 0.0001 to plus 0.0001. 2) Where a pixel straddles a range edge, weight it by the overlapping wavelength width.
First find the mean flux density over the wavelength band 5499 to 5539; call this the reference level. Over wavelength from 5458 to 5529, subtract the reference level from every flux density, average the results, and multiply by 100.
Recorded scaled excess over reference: -15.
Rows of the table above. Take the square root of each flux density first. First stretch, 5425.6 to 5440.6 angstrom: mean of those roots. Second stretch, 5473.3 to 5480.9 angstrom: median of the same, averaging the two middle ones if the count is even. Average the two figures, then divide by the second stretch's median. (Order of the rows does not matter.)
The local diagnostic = 1.03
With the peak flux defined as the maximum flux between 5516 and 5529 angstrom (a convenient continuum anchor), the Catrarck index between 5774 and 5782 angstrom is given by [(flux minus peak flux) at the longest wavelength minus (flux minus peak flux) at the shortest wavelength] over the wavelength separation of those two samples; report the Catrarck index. -0.13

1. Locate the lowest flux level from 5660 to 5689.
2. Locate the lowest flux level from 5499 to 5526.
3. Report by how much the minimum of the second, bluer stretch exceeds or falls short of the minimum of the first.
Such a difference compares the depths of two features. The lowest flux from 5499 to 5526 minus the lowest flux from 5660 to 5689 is -0.11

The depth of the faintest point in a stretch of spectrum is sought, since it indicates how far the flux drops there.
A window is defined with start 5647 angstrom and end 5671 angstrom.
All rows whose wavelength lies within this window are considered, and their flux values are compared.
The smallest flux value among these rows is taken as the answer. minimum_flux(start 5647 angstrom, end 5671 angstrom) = 9.456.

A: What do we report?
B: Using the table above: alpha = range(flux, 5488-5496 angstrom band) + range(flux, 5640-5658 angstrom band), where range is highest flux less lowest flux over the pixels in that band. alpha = 1.73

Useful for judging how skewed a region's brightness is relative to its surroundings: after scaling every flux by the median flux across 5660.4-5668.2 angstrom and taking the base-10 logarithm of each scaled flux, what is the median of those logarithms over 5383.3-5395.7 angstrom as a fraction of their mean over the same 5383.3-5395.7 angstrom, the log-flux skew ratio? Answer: 1.1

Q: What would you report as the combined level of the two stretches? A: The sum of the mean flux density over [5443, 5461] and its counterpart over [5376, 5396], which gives 20.4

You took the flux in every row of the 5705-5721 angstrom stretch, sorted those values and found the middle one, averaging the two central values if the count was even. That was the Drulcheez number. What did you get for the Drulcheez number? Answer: 9.9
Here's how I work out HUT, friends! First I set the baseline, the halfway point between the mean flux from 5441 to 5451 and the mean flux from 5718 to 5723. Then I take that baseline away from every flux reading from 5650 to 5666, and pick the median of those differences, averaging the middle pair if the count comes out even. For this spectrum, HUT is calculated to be -0.4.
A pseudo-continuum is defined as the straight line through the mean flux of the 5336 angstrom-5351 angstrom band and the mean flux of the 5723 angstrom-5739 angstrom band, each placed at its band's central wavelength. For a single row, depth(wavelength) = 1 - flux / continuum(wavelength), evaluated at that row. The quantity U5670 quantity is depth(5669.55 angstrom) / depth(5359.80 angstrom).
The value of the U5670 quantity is -0.2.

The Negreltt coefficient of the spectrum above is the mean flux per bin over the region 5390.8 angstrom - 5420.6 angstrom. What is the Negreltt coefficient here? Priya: 9.4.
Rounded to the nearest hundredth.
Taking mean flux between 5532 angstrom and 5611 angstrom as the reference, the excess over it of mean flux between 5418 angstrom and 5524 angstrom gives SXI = -0.08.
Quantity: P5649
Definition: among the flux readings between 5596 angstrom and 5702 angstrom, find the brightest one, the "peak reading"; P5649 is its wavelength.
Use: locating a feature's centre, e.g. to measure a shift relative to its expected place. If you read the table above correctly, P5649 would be 5674.78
